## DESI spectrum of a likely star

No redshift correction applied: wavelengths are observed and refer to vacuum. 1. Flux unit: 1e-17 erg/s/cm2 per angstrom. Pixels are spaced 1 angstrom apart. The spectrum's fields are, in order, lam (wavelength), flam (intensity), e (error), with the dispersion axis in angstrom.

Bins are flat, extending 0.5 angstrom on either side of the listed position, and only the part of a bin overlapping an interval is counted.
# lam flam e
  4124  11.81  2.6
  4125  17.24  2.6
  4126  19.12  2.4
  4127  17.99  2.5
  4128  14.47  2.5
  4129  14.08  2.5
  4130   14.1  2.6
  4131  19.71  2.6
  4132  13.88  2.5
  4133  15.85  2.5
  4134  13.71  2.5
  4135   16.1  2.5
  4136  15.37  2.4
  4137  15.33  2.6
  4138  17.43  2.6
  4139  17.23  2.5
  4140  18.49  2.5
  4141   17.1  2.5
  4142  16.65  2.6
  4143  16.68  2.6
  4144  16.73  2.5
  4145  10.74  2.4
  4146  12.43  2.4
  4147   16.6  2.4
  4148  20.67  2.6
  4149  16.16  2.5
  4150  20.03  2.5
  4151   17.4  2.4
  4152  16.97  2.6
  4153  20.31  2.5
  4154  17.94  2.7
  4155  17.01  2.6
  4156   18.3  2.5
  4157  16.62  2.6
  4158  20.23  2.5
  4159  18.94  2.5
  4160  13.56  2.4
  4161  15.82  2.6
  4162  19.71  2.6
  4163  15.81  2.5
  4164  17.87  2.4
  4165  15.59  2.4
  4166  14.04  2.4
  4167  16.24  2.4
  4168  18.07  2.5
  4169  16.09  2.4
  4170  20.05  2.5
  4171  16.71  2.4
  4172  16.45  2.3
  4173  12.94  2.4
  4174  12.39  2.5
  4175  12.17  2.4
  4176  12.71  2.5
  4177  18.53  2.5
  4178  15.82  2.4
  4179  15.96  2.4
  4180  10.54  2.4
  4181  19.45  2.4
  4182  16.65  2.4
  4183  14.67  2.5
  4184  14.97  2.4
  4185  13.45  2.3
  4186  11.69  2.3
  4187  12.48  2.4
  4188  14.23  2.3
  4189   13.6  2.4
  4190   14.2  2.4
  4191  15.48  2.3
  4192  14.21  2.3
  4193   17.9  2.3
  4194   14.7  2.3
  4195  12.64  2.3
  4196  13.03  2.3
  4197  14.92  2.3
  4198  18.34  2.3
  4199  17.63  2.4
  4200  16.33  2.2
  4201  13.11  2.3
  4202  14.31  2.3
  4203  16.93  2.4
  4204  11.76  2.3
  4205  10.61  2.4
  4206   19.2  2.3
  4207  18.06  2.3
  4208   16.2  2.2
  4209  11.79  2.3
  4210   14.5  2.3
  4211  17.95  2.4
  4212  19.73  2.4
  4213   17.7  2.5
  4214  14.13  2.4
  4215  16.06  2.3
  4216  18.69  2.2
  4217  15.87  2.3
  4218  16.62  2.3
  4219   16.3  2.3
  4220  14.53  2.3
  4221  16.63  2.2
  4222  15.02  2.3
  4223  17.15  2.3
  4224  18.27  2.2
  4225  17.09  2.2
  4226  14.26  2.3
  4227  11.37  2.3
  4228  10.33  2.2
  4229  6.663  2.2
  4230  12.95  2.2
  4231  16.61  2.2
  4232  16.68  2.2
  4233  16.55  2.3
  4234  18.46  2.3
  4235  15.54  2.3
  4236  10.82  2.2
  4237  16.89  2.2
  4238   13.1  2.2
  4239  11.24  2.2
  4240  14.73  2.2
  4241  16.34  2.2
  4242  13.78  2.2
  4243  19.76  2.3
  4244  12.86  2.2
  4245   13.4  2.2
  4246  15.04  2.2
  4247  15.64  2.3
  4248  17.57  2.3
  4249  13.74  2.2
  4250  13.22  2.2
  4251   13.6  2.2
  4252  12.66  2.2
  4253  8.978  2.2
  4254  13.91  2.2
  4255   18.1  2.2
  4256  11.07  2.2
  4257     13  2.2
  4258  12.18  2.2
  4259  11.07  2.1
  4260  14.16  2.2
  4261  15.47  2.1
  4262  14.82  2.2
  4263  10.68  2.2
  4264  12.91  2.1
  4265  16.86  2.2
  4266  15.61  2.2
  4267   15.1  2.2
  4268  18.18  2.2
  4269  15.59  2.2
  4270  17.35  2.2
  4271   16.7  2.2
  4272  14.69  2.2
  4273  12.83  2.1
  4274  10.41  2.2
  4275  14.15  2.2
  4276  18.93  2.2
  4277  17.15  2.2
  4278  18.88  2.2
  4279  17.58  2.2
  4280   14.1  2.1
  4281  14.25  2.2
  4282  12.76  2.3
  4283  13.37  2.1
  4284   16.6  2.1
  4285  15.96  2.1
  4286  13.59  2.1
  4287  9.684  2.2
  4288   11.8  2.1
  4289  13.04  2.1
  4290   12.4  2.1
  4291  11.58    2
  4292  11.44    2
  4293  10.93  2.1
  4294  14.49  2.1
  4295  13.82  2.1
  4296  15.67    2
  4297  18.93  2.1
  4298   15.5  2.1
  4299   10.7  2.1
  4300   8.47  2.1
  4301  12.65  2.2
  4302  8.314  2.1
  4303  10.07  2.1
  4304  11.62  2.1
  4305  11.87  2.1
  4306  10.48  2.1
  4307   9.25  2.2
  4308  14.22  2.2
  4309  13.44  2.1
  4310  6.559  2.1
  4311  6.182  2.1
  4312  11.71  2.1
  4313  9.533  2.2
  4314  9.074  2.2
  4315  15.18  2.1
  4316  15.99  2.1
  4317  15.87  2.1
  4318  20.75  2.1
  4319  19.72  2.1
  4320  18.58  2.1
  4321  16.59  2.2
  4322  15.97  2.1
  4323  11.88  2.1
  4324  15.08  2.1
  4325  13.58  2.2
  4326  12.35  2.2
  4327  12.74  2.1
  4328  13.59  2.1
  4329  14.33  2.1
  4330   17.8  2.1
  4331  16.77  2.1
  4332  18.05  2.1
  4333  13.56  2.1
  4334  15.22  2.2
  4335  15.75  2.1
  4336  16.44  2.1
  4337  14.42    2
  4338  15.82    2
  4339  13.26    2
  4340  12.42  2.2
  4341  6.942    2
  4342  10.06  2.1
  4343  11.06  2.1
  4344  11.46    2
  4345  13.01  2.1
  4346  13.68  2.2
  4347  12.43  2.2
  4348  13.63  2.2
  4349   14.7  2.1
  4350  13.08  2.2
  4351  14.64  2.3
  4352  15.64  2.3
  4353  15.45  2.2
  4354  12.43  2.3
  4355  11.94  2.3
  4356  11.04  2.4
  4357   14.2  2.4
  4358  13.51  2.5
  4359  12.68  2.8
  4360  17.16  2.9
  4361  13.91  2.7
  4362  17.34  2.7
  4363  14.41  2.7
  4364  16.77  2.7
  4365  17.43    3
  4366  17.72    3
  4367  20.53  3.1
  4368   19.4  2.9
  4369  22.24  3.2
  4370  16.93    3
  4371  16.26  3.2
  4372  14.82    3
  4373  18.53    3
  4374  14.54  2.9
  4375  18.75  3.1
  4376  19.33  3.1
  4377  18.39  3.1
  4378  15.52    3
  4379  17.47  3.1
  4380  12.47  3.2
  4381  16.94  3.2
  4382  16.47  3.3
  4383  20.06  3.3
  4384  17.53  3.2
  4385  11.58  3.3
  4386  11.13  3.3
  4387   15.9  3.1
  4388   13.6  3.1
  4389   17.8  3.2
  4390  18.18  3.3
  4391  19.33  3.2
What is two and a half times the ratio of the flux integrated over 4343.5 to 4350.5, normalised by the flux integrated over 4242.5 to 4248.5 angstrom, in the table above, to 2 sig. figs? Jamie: 2.4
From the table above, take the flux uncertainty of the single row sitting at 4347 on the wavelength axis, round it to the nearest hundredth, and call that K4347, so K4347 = 2.20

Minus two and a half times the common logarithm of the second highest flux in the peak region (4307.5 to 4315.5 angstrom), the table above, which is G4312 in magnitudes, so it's -2.88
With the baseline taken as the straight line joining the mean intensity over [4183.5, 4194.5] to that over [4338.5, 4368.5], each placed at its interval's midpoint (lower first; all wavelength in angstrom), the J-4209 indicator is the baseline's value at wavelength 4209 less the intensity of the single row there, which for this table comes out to 2.5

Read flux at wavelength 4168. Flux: 18.07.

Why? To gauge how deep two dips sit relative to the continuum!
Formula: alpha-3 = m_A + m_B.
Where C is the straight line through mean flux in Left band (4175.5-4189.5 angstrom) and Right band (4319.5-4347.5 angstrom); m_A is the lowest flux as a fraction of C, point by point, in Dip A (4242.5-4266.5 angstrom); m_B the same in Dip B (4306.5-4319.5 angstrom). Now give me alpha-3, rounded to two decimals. 1.06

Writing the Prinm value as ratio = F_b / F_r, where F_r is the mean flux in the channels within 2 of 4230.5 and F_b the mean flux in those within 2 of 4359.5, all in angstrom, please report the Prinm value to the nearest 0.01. 1.08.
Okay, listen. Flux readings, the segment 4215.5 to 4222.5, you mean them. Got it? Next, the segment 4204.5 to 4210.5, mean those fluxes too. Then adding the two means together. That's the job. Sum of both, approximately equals 31.3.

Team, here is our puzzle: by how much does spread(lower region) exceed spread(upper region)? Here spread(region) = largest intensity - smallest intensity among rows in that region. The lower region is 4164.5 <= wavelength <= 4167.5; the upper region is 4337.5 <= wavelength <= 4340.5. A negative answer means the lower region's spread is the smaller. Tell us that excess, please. -1.2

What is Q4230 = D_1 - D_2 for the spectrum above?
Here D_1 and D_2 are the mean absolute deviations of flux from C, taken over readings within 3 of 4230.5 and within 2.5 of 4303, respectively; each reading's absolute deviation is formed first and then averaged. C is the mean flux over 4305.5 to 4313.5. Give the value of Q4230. 3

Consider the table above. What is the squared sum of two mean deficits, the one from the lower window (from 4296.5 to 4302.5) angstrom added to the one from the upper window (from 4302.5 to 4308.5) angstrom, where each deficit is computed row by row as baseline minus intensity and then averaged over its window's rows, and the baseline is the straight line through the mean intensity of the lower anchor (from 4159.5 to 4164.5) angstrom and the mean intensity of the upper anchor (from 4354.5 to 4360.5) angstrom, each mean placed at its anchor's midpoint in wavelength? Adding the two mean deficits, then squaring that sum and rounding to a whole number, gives 24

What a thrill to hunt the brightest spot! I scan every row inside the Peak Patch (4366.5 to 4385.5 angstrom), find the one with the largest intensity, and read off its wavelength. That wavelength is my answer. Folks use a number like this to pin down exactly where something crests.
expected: 4369 angstrom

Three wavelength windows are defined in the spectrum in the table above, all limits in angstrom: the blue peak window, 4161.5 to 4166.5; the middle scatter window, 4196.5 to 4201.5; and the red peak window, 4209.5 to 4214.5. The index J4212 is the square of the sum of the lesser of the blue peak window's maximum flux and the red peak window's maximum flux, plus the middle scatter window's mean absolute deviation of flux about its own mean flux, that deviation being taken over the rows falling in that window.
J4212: 456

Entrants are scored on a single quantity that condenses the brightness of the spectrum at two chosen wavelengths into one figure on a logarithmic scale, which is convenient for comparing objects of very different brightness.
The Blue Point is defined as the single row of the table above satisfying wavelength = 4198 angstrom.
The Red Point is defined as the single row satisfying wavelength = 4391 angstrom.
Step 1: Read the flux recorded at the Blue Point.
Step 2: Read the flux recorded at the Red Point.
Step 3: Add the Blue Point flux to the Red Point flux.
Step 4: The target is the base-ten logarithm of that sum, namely 1.58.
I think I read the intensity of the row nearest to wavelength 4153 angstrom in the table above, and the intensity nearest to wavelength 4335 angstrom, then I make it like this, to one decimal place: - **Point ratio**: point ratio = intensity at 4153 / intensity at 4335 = 1.3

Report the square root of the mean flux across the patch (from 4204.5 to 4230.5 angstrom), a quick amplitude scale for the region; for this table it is 3.91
